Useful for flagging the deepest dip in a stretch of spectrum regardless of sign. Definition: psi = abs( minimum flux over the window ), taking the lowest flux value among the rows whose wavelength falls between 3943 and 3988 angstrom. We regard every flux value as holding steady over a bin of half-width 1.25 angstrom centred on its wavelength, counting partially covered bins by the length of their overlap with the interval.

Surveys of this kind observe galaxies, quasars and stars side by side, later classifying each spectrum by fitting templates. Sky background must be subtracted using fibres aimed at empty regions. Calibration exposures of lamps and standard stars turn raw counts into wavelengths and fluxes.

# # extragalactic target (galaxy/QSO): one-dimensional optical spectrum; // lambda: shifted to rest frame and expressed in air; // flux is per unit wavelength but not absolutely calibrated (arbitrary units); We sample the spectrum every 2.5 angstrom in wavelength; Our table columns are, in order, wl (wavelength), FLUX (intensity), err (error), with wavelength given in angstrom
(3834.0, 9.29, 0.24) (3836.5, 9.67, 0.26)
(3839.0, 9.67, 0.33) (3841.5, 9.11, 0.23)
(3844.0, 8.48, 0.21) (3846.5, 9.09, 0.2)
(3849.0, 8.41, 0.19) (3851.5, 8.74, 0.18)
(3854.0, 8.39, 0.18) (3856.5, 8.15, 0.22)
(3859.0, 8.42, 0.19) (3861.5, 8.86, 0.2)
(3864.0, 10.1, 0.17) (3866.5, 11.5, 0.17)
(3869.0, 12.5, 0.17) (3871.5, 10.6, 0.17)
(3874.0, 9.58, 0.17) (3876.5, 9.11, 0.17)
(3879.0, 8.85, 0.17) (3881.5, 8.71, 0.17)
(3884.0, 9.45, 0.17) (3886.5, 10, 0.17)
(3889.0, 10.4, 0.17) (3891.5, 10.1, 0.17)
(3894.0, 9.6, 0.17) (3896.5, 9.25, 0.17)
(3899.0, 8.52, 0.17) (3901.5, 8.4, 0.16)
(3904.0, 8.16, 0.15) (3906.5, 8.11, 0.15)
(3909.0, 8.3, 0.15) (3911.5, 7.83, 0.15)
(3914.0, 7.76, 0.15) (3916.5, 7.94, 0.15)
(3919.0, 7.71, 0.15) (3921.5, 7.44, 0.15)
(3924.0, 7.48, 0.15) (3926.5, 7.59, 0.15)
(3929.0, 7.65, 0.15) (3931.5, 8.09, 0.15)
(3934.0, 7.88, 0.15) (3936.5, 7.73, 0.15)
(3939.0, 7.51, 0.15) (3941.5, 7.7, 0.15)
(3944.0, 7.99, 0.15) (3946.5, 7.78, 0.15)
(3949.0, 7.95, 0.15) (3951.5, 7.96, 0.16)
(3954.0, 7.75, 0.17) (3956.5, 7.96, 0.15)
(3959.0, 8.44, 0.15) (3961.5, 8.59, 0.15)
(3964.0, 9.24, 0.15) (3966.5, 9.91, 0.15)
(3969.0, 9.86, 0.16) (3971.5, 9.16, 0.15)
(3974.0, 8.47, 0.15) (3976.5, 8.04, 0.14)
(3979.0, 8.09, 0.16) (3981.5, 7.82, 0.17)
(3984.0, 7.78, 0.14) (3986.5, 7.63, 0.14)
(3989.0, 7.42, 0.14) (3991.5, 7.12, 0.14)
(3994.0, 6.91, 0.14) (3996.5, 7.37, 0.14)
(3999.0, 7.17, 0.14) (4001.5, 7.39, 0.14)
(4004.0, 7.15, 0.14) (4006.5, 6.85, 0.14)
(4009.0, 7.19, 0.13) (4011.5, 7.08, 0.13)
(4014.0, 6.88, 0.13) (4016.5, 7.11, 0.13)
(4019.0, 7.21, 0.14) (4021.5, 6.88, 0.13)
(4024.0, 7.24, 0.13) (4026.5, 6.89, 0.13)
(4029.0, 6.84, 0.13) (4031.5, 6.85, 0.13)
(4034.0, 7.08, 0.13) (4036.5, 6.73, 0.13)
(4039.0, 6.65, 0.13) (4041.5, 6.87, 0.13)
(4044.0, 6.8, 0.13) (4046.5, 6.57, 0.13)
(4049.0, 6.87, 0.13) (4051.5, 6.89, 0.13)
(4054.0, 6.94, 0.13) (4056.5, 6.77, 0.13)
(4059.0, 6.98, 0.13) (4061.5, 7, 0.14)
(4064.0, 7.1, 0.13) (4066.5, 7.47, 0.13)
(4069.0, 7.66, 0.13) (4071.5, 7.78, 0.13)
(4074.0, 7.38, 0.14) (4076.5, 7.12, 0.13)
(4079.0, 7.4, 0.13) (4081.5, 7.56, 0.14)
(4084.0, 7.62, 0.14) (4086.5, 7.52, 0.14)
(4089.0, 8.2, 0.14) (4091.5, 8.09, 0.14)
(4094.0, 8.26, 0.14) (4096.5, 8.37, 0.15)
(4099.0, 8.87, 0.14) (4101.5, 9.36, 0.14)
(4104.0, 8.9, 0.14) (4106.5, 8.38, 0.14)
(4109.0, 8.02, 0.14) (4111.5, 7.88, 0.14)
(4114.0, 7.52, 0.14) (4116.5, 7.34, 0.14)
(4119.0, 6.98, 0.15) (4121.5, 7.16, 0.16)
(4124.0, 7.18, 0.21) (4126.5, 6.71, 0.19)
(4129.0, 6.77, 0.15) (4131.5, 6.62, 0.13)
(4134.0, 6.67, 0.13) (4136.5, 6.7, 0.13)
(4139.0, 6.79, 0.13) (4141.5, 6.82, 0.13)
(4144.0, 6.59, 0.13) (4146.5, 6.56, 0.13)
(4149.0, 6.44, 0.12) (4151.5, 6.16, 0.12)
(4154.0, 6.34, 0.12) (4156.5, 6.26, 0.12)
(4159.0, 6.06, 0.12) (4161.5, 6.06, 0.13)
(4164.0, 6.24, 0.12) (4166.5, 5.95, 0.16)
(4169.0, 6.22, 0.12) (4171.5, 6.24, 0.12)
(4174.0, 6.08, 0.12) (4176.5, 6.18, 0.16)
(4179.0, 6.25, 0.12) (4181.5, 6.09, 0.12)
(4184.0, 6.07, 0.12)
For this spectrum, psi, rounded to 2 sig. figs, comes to 7.6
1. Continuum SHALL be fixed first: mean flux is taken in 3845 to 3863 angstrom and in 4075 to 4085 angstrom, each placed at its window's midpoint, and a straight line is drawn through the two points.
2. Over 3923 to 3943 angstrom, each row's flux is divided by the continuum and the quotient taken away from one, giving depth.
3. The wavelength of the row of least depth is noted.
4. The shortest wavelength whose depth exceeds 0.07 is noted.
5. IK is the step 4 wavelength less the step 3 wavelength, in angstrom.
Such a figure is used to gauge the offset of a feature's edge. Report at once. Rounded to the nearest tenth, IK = -7.5 angstrom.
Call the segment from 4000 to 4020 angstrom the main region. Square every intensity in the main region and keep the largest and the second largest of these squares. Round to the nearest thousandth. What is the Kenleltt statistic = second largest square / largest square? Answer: 0.952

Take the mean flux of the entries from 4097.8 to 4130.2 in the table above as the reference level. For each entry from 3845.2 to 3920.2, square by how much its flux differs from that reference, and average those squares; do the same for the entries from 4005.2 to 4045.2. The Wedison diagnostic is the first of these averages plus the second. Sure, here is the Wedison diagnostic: 4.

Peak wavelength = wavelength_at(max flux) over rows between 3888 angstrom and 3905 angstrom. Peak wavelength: 3889.0 angstrom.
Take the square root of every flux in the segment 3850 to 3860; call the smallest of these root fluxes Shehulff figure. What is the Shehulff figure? 2.85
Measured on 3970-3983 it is 2.80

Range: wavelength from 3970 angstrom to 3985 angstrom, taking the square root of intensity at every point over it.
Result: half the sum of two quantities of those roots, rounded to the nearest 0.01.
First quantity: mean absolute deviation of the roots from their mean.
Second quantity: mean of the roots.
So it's 1.47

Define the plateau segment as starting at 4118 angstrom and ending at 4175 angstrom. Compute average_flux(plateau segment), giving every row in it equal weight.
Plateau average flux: 6.5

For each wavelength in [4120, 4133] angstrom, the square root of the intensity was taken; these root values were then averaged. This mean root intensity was 2.62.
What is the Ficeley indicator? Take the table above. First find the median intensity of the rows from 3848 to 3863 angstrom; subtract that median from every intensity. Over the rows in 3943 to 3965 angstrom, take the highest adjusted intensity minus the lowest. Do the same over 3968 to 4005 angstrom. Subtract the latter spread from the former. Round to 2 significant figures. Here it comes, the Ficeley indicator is -1.5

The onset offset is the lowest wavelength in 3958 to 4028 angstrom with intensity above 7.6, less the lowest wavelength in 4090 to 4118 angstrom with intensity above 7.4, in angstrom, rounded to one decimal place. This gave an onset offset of -132.5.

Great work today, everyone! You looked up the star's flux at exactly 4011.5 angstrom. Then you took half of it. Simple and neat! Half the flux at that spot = 3.54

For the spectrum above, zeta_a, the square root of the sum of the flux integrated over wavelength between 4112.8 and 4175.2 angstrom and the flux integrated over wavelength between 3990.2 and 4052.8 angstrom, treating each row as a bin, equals 29.1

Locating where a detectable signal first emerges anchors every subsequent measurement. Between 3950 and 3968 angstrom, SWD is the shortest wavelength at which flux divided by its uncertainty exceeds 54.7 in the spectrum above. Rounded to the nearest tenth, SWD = 3959.0 angstrom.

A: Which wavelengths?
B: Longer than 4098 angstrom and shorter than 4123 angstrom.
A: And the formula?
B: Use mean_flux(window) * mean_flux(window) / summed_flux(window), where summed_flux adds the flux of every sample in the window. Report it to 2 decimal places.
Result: 0.80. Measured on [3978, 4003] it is 0.75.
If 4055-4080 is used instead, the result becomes 0.73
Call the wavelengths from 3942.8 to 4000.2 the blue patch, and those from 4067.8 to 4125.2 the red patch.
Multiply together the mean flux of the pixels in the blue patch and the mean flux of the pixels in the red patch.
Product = 63.6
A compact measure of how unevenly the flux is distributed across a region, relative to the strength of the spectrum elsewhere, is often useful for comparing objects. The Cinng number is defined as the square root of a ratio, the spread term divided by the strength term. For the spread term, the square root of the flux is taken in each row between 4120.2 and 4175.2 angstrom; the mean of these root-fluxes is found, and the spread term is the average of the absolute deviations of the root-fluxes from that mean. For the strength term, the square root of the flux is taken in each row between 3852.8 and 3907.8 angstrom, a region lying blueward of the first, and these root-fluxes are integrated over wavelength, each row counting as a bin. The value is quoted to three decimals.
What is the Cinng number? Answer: 0.019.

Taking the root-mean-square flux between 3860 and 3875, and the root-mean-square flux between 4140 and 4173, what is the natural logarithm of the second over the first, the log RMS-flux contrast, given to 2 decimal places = -0.52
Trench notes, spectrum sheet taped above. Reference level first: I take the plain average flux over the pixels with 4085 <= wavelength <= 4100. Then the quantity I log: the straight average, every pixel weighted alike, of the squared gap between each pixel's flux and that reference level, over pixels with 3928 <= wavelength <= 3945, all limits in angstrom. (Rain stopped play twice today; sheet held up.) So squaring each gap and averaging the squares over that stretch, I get 0.2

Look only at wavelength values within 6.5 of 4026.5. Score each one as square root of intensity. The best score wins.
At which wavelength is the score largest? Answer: 4024.0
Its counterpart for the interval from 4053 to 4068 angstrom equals 4066.5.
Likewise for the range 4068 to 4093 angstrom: 4089.0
